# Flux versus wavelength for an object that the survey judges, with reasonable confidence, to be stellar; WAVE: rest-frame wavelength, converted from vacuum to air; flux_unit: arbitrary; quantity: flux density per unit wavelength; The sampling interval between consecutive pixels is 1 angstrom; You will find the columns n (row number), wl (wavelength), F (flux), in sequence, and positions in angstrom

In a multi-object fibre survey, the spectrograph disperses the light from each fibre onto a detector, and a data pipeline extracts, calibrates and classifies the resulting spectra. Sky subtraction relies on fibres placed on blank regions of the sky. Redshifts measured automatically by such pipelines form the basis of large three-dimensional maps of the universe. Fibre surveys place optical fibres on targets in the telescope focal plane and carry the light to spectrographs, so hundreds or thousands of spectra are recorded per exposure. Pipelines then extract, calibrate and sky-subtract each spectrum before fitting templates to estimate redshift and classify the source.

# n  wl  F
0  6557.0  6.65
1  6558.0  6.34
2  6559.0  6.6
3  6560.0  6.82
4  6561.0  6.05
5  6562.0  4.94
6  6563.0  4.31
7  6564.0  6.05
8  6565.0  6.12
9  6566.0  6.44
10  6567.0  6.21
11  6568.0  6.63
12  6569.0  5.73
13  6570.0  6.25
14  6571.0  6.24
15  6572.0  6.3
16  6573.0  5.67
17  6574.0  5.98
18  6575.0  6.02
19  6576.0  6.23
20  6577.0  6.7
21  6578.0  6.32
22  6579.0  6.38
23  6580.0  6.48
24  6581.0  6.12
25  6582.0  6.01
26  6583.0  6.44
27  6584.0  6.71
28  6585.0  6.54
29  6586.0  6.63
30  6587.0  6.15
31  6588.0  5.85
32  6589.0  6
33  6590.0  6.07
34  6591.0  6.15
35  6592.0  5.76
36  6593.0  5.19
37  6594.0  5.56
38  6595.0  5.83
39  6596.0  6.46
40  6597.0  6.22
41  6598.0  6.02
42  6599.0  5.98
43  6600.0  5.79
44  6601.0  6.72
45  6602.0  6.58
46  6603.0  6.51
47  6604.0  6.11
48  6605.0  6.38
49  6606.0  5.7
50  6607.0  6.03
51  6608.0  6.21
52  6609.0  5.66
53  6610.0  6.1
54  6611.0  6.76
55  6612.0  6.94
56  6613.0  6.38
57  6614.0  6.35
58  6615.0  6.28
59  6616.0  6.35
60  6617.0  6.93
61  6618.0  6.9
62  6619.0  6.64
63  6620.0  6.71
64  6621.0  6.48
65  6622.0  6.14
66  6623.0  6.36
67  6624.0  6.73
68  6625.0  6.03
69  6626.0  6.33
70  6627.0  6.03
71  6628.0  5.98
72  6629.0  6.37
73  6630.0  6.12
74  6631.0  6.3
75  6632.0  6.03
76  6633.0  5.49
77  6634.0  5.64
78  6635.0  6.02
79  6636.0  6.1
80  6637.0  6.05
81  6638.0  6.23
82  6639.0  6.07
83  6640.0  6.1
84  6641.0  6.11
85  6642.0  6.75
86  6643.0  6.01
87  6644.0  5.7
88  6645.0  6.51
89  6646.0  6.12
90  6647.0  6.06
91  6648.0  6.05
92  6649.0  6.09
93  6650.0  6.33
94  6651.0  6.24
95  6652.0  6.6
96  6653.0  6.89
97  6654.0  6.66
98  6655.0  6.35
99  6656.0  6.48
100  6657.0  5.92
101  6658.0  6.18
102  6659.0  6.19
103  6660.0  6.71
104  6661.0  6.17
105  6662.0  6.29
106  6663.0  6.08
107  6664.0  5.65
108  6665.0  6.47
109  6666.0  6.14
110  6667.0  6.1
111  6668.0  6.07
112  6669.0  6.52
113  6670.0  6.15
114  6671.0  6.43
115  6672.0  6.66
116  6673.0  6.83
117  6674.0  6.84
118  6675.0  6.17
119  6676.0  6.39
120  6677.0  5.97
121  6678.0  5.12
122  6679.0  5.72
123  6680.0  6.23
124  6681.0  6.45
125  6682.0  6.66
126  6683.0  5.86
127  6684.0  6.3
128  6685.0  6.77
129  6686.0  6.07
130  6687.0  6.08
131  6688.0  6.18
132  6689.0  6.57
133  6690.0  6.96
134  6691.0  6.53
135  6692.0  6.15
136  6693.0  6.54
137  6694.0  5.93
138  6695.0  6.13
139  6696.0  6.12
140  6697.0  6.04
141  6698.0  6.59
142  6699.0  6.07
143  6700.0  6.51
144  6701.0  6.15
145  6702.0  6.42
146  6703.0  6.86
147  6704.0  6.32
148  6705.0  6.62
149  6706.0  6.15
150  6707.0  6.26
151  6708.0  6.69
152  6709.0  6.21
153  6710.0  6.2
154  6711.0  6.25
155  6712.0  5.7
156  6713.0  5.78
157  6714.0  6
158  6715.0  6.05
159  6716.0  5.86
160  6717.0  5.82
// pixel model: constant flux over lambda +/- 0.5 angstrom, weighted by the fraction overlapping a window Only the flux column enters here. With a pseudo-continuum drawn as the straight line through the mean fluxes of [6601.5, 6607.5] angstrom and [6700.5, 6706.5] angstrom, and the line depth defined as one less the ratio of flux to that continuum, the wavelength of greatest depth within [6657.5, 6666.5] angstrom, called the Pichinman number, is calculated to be 6664.0 angstrom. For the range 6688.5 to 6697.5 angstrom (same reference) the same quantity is 6694.0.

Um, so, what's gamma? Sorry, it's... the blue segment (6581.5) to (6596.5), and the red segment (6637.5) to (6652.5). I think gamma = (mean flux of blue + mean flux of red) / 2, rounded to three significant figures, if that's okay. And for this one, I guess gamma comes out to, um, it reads 6.14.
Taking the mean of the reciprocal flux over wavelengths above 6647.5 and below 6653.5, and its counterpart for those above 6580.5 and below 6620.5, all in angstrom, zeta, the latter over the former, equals 1.02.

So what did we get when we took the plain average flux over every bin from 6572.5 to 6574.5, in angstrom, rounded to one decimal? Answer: 5.8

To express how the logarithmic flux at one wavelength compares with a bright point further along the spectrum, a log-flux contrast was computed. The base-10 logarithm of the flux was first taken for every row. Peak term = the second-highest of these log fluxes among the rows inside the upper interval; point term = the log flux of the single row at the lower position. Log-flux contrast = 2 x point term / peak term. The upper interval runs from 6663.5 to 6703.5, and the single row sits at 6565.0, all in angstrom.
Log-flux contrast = 1.88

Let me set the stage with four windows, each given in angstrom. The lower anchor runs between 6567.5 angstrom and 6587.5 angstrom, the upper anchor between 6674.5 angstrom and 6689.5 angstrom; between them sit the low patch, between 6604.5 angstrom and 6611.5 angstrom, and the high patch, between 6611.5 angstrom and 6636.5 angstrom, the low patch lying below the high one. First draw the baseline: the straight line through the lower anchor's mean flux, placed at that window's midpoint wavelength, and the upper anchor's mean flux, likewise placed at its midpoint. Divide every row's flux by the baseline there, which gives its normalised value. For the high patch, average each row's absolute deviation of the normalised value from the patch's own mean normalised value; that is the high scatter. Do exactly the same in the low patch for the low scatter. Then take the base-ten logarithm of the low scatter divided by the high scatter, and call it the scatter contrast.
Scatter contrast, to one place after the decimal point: 0.0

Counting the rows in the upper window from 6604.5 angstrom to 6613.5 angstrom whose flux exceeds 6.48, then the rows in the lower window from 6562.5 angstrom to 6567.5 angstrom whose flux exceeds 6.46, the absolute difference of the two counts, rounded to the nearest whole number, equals 2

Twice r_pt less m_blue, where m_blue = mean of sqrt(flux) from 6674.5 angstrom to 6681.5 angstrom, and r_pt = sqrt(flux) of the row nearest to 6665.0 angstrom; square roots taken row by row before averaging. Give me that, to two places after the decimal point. 2.64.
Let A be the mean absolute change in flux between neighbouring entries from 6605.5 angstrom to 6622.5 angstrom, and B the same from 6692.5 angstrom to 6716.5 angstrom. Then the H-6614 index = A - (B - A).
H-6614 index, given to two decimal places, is 0.27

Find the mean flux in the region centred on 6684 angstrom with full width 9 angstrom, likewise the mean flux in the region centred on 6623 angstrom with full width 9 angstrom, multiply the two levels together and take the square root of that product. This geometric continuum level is 6.34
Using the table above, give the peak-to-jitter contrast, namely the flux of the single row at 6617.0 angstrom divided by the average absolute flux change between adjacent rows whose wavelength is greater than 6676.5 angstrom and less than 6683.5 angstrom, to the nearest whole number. 13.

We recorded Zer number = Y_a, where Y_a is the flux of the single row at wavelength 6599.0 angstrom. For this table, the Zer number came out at 5.98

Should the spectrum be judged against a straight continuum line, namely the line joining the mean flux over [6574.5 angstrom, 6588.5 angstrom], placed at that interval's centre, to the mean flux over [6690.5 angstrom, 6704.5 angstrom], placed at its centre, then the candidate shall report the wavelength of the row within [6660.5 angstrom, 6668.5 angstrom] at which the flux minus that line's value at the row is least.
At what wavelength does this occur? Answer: 6664.0 angstrom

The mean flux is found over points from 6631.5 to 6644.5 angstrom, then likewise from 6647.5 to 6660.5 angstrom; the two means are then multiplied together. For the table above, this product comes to 38.3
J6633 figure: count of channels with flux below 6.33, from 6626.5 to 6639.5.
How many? 12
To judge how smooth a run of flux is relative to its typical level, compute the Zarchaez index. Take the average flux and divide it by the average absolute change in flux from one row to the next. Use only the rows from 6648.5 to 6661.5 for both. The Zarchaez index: 21.6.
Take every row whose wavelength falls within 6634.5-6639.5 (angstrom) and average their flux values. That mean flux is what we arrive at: 6.09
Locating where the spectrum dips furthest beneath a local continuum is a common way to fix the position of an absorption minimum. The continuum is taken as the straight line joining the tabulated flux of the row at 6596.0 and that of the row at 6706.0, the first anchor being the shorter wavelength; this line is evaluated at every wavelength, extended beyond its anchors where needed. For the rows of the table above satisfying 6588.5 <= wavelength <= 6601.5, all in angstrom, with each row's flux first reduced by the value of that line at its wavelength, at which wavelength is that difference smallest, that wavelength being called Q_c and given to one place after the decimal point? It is 6593.0 angstrom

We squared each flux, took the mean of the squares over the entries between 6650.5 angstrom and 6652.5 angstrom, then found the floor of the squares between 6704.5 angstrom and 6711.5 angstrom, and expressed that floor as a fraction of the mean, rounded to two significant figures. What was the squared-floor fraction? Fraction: 0.92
